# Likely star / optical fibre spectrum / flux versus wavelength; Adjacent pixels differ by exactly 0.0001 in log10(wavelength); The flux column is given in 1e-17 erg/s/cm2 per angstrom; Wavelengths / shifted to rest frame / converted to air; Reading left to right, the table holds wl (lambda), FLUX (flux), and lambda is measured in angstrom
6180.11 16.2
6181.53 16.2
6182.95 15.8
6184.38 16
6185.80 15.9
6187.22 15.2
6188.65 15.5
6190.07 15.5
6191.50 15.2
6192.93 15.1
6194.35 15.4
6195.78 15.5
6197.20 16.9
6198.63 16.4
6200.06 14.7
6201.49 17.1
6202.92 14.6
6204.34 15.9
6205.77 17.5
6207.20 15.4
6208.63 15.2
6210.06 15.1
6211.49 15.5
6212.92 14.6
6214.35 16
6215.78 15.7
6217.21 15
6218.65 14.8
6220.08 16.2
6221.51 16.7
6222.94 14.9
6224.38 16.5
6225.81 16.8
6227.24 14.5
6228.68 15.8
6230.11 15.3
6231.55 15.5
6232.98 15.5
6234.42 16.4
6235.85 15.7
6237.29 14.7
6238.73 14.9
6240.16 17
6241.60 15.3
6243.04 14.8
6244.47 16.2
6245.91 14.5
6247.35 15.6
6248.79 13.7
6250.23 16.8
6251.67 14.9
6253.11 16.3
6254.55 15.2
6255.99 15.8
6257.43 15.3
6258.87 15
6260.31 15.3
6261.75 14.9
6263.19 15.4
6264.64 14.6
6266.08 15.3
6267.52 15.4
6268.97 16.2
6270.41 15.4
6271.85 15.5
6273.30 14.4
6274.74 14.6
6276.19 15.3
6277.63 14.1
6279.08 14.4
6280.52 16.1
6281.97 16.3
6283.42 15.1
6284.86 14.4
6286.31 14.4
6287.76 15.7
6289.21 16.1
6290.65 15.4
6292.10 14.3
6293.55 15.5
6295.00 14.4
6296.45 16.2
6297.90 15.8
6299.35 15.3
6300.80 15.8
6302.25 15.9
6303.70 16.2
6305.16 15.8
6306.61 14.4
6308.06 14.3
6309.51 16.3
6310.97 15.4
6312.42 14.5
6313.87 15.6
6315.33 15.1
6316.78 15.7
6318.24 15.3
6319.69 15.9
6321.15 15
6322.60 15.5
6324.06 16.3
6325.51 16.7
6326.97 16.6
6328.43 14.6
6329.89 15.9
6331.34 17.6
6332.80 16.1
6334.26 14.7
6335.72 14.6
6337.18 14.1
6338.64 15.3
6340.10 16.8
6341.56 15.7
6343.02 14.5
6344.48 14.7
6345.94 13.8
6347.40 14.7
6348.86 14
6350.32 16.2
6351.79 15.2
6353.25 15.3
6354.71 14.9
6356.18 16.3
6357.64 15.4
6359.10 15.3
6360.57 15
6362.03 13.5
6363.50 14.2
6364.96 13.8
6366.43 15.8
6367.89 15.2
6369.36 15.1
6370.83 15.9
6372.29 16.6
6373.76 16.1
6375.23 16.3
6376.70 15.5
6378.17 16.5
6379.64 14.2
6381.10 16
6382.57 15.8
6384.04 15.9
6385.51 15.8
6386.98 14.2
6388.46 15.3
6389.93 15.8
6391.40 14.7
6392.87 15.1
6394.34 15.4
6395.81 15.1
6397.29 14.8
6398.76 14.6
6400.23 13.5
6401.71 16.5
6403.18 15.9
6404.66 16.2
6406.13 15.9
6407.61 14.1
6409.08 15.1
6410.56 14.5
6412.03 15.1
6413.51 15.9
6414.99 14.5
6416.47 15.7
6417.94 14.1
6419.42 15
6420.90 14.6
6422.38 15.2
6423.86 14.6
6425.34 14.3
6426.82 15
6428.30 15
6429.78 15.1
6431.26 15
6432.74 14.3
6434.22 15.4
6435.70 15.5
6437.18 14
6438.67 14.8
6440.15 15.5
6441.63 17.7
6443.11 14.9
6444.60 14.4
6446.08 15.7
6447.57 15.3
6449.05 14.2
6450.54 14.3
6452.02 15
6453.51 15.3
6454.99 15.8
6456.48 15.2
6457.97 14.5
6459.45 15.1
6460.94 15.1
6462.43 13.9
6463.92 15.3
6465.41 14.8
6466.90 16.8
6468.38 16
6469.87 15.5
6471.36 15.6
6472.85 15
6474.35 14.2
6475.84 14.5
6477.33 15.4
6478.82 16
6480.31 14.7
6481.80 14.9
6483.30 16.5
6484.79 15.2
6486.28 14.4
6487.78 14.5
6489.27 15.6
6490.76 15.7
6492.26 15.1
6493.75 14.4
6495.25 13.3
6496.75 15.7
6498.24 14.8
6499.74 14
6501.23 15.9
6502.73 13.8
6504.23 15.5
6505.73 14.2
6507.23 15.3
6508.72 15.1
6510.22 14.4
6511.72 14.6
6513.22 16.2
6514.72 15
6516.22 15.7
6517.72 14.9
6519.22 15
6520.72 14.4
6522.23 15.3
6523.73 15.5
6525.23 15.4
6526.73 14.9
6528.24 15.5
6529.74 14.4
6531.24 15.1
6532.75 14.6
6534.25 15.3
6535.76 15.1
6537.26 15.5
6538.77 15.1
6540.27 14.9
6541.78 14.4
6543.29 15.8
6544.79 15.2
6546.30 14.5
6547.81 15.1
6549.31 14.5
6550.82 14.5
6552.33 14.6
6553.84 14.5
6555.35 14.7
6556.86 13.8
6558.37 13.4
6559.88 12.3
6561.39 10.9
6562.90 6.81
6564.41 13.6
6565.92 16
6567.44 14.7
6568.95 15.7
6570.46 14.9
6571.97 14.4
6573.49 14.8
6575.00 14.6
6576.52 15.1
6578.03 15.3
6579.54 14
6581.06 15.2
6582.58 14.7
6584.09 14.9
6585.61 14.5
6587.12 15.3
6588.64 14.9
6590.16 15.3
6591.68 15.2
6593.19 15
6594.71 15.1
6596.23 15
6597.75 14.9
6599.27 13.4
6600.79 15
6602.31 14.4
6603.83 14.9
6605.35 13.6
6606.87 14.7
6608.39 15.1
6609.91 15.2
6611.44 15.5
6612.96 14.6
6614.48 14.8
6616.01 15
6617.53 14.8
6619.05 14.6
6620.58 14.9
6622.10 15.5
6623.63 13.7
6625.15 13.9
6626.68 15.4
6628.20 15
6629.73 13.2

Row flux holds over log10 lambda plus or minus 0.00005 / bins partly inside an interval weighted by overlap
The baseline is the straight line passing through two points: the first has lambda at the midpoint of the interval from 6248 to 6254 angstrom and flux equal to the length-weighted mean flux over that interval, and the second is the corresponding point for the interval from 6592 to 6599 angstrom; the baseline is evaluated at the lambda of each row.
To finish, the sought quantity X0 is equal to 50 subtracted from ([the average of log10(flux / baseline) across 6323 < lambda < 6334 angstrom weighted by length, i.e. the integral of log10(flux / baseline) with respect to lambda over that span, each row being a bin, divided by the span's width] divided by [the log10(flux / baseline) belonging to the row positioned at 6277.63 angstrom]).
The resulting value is -50.6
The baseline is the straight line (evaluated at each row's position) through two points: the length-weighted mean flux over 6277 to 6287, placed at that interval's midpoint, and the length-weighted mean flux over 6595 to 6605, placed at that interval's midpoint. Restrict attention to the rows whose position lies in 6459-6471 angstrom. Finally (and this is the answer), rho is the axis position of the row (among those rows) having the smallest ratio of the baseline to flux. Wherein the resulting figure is 6466.90 angstrom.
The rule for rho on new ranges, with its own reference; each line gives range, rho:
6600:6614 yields 6611.44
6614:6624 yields 6622.10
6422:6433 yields 6422.38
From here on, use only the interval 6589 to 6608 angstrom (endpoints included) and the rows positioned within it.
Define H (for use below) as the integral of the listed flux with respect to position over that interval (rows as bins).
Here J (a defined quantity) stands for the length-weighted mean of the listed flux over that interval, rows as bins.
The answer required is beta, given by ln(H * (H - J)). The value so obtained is 11.2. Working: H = 280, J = 14.7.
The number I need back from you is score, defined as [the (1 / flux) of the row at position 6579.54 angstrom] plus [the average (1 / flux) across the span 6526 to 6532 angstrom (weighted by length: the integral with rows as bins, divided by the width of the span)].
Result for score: 0.138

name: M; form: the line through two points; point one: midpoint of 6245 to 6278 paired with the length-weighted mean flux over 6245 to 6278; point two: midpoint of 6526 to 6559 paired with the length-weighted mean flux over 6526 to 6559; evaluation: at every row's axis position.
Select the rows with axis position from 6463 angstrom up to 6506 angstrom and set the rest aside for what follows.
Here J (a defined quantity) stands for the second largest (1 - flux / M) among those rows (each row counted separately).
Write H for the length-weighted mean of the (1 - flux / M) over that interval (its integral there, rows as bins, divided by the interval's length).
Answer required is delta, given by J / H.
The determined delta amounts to -5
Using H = -0.014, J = 0.071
